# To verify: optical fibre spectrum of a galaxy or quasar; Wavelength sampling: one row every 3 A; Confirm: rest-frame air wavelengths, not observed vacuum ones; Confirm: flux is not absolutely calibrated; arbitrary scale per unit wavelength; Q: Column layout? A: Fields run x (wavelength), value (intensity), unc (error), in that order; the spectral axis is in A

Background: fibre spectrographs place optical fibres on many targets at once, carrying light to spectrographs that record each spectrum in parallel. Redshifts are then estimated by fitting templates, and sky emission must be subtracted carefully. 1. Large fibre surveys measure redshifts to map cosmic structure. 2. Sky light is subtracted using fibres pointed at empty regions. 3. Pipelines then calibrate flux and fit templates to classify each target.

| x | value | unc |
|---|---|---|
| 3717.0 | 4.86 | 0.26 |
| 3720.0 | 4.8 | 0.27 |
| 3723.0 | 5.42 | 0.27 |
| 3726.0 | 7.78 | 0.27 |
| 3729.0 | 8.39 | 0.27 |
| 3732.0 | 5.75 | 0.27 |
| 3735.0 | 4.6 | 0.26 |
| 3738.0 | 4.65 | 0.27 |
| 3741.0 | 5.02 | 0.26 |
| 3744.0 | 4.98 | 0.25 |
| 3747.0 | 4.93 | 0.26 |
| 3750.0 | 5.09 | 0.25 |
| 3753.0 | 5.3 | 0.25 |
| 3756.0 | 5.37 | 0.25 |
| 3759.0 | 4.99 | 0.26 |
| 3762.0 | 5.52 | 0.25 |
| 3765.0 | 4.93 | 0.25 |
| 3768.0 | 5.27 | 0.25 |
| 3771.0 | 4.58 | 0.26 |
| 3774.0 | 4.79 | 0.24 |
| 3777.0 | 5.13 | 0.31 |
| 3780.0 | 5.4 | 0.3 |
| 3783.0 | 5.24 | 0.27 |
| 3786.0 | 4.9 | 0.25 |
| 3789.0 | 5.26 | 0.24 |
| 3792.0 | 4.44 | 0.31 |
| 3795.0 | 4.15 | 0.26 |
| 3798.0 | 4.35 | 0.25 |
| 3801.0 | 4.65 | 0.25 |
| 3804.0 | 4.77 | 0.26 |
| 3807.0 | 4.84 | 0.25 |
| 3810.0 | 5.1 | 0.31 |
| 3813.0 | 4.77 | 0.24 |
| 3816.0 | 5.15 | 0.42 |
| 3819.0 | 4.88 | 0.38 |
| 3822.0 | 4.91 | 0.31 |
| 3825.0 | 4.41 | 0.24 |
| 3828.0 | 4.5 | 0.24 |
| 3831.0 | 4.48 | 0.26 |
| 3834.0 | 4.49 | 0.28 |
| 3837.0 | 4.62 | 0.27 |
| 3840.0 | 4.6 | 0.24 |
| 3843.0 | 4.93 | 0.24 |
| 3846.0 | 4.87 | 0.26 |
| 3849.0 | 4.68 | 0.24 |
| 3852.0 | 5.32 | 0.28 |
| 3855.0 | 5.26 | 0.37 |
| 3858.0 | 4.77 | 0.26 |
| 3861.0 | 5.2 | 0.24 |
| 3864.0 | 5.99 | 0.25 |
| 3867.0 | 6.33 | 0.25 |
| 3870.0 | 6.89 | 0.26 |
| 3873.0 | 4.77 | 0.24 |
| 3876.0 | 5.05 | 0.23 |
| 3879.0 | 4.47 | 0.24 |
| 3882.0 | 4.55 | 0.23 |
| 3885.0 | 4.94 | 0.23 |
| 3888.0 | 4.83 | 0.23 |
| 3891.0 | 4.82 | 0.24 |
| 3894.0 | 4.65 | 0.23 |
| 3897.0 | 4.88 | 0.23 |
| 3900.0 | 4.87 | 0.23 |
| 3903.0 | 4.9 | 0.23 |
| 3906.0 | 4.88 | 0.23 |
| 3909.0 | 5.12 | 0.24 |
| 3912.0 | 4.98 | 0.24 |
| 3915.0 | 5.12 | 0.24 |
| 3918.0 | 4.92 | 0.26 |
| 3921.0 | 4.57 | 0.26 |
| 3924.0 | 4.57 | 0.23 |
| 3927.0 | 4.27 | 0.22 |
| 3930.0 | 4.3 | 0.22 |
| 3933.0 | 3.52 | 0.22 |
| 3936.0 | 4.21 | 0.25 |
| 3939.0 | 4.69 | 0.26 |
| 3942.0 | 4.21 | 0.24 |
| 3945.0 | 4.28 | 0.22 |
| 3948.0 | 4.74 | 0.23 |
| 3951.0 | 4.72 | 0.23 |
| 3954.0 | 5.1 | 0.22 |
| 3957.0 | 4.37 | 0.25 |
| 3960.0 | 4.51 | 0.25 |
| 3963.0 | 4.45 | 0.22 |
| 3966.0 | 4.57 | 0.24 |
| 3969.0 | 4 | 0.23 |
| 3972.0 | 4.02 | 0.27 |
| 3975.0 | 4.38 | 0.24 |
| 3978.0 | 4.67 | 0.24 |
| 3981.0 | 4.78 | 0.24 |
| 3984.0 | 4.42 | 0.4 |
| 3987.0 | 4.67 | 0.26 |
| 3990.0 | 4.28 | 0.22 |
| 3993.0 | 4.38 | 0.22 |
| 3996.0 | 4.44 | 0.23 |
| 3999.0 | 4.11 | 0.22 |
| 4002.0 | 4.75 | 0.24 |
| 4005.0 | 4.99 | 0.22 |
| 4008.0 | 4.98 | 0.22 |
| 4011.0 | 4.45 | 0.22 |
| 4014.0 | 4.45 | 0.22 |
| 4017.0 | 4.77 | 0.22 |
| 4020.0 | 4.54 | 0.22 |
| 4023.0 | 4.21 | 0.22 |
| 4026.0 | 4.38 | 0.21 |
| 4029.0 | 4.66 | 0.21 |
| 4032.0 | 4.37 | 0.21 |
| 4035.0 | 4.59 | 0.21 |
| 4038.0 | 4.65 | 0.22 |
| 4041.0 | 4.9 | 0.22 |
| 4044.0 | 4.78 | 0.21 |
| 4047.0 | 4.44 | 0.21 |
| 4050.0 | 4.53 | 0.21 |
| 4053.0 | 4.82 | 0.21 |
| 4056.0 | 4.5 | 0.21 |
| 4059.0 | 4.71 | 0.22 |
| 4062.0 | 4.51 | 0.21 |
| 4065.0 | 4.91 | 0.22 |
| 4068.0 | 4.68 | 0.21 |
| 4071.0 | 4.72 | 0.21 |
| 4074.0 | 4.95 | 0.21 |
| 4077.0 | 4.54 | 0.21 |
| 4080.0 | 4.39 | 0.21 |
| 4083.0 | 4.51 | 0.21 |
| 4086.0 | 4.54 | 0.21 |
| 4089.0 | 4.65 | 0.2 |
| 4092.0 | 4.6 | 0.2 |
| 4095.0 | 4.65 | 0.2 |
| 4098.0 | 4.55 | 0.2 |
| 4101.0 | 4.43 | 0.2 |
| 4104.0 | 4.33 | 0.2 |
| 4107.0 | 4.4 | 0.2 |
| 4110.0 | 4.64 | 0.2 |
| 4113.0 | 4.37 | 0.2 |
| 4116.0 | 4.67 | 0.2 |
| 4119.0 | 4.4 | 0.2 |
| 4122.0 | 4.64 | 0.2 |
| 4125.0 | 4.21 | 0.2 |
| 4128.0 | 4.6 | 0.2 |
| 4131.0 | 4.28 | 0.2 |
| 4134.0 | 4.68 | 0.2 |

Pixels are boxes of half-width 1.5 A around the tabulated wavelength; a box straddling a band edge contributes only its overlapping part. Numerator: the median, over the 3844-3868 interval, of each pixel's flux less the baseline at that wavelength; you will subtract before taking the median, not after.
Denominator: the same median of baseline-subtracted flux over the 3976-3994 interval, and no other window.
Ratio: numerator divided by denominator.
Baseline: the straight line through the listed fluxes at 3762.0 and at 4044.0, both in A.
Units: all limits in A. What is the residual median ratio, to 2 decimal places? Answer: 0.10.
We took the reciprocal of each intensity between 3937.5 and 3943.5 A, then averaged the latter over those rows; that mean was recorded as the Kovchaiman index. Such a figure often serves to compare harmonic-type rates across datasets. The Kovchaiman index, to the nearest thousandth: 0.225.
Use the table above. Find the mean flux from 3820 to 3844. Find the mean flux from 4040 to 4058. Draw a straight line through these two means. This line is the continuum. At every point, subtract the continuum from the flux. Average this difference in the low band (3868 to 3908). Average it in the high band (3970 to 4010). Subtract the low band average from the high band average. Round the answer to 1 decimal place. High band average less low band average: -0.5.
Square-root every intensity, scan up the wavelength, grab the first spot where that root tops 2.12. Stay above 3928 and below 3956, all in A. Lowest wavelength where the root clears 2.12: 3939.0 A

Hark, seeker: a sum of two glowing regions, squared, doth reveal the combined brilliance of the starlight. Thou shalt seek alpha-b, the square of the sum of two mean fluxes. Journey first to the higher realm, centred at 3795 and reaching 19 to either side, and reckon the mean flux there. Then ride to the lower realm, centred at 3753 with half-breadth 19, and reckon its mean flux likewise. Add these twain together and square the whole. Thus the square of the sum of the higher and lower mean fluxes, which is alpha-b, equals 97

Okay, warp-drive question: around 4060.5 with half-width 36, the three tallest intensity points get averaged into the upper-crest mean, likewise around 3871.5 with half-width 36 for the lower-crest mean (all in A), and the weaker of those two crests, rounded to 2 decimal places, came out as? 4.92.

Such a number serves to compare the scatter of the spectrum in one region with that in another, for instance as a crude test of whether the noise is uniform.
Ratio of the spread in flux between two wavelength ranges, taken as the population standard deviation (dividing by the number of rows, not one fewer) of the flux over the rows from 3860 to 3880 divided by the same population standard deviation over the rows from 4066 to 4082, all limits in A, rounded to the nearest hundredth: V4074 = 4.40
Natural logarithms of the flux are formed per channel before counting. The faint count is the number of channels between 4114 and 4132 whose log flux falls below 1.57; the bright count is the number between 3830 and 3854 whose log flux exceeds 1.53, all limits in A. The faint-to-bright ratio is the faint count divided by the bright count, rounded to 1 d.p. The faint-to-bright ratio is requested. 1.2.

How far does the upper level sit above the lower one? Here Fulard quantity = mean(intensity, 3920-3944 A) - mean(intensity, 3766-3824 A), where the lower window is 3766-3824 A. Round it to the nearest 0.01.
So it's -0.58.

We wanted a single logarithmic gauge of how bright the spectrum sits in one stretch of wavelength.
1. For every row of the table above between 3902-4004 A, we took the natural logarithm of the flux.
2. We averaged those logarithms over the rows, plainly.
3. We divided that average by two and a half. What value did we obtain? 0.603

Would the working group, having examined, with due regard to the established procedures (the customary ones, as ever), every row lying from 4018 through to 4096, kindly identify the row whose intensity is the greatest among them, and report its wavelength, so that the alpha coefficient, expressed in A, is 4074.0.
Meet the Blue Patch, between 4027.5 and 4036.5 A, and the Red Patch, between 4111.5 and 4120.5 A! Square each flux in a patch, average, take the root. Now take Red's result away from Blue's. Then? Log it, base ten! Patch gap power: -1.2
